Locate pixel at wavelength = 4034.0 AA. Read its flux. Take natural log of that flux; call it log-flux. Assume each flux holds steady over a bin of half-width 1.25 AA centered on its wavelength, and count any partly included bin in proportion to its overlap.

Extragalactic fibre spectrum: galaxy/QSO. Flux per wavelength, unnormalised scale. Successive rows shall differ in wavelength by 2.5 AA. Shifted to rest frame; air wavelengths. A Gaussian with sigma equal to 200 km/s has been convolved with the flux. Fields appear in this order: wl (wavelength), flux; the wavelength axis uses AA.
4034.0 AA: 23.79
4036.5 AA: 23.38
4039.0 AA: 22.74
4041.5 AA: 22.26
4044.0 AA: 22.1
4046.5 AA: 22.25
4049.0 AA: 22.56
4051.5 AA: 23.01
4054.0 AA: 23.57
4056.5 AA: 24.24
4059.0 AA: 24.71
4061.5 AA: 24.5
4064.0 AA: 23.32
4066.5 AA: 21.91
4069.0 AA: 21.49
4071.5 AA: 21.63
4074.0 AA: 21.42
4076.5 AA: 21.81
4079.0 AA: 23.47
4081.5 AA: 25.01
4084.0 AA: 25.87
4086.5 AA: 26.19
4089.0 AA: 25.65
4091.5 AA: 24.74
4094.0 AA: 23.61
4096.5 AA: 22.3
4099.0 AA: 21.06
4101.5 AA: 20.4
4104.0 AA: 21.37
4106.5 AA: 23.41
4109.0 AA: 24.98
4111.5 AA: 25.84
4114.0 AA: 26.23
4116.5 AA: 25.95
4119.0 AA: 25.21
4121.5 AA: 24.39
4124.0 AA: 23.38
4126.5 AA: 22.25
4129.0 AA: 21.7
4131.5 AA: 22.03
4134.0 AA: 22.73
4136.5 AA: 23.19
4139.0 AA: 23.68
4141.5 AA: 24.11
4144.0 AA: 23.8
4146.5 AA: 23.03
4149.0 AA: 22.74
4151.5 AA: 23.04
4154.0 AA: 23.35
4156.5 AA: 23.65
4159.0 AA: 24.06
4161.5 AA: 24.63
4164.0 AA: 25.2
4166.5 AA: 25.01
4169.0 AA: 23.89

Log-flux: 3.169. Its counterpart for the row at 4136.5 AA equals 3.144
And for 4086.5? 3.265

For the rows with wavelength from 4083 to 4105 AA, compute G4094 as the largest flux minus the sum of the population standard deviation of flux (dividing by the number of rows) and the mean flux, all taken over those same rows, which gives 0.6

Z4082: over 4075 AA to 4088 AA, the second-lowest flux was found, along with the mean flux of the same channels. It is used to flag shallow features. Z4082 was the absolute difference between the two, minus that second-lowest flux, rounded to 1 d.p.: -22.5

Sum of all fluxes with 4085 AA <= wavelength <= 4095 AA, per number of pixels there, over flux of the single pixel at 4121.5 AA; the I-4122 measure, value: 1.03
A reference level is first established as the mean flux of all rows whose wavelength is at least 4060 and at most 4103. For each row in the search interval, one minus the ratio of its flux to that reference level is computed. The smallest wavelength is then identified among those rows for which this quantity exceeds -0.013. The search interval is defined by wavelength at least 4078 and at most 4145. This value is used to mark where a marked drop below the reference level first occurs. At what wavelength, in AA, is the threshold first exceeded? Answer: 4079.0 AA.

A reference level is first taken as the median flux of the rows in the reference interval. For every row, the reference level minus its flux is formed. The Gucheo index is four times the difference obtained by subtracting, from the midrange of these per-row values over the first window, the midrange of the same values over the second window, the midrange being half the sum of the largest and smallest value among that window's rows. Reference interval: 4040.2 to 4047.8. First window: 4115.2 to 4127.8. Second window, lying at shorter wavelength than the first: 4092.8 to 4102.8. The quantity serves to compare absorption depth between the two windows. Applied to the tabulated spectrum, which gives -8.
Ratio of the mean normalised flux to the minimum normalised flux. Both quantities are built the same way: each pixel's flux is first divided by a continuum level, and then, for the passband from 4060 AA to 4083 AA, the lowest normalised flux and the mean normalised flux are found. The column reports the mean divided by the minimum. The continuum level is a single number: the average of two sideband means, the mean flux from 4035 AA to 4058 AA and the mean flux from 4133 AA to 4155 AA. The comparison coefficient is 1.06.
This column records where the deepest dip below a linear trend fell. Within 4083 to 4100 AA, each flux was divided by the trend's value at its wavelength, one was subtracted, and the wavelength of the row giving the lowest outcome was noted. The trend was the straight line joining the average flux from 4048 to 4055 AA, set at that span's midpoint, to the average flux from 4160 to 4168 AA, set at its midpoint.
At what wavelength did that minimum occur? 4099.0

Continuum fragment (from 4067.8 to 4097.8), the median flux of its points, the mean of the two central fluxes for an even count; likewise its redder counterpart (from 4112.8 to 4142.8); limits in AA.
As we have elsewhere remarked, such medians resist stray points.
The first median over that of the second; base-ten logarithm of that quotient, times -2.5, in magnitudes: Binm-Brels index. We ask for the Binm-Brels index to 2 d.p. 0.00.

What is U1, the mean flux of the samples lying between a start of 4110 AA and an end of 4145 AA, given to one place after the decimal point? 23.9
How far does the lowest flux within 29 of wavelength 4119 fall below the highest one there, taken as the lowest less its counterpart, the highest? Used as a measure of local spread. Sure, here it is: -5.8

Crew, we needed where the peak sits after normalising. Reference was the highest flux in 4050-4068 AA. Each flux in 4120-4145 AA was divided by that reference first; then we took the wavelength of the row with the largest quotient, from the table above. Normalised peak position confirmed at 4121.5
